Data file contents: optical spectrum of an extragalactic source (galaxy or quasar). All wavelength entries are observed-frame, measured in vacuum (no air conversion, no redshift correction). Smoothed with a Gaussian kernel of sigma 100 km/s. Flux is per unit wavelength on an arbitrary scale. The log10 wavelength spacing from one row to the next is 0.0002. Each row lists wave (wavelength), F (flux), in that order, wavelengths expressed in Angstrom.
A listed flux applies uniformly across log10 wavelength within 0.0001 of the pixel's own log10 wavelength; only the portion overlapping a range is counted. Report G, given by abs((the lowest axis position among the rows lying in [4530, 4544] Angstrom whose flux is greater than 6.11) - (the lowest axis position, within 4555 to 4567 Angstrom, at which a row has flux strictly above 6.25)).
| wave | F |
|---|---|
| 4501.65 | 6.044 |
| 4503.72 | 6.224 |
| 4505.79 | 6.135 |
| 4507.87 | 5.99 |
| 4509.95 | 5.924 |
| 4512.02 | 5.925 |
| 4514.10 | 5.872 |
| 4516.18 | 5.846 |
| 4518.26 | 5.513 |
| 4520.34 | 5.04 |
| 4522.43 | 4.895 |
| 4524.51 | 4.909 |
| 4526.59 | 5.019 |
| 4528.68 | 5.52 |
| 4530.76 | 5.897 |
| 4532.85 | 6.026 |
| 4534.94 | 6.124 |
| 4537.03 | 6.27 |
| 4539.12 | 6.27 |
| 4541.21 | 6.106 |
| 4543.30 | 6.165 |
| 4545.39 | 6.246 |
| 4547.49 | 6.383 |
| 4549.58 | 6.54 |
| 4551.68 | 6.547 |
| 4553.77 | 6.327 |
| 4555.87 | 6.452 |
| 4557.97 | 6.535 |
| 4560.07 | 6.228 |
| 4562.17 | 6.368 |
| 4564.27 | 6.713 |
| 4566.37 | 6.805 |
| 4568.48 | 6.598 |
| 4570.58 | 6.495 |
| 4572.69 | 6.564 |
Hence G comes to 20.9 Angstrom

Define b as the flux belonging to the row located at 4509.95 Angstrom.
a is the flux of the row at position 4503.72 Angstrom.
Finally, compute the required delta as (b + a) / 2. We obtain 6.1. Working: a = 6.224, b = 5.924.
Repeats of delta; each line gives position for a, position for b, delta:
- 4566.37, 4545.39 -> 6.5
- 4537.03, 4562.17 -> 6.3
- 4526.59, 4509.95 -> 5.5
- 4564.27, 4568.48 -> 6.7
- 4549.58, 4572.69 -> 6.6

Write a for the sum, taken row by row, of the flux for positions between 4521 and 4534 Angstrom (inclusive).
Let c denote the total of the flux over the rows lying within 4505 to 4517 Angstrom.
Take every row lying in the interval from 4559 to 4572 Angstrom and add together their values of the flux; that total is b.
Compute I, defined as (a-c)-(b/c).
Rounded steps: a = 32.3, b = 39.2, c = 35.7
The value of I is -5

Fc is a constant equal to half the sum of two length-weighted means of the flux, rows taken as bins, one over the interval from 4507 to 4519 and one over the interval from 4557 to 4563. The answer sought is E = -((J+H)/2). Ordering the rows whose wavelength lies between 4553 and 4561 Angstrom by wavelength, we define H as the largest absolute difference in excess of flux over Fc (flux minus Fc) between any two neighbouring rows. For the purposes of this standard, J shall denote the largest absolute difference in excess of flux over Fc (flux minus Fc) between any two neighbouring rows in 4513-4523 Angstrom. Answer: -0.39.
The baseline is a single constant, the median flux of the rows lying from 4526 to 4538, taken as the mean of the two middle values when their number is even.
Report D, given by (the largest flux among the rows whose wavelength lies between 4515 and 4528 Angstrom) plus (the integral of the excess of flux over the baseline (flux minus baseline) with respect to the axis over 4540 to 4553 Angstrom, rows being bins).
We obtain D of 10.6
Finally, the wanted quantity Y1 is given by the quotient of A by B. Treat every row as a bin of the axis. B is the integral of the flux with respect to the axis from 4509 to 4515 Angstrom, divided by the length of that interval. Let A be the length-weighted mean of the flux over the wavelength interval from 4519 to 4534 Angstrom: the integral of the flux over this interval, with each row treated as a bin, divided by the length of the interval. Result 0.90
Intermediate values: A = 5.3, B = 5.91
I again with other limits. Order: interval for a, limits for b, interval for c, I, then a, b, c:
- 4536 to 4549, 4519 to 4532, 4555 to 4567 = -2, 37.4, 31.3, 39.1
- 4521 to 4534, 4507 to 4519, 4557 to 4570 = -8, 32.3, 35.1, 39.2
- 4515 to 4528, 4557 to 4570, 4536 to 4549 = -7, 31.2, 39.2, 37.4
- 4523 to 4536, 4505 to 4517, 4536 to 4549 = -5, 33.5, 35.7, 37.4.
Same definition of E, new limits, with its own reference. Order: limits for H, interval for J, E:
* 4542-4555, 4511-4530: -0.36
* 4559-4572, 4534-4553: -0.25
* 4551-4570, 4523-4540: -0.42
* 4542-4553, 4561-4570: -0.25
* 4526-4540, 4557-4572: -0.42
